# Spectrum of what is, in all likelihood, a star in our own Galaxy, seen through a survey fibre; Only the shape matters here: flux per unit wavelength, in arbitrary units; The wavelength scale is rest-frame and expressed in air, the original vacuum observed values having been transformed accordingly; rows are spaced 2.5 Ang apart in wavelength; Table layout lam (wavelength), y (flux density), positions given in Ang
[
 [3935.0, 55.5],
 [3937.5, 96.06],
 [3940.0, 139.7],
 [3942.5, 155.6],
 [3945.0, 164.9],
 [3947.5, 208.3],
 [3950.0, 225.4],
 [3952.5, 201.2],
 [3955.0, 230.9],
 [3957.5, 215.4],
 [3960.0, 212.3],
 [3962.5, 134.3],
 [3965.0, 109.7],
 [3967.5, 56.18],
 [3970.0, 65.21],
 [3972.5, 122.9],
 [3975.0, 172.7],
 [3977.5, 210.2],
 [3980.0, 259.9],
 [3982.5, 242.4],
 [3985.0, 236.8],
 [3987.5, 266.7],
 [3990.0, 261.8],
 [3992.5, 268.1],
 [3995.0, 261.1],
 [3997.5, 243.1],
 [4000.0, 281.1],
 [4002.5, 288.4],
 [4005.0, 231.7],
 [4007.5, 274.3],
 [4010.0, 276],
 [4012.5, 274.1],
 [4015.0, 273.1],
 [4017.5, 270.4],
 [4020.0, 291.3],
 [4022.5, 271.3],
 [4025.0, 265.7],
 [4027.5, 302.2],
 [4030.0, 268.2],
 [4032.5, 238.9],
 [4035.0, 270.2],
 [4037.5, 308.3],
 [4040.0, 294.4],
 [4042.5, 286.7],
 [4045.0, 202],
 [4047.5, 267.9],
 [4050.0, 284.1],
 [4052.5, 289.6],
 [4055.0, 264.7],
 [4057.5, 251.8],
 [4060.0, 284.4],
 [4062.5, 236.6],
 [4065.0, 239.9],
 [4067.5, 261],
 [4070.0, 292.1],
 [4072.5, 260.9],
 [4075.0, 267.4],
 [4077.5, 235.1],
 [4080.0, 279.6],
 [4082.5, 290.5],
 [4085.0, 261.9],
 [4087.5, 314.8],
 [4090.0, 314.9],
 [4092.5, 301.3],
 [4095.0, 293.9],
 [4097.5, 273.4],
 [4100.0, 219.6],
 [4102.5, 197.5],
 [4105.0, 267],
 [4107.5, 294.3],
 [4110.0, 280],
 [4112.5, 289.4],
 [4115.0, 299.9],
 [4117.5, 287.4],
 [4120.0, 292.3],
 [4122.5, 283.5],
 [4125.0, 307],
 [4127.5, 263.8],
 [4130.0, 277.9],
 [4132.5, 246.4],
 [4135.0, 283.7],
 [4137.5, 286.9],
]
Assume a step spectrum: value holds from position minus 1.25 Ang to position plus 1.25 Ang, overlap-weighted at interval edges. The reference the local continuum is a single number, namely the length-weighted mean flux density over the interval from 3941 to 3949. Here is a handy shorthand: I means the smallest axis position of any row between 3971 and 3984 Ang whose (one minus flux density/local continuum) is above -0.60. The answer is 3972.5 Ang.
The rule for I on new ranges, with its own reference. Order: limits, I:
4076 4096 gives 4077.5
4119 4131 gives 4127.5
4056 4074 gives 4057.5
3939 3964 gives 3940.0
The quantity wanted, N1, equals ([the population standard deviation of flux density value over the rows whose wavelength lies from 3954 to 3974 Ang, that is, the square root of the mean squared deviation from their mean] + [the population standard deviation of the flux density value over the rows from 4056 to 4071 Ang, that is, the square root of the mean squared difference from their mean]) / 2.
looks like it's 43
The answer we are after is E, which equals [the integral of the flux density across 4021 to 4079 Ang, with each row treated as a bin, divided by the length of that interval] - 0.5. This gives 267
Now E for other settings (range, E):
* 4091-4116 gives 271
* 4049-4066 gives 264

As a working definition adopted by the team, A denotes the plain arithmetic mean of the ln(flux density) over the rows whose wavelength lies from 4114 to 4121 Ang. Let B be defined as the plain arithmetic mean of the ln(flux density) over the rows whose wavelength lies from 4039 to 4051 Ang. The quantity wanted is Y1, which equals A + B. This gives 11.26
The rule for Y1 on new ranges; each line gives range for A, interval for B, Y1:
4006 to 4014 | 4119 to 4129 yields 11.27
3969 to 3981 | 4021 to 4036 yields 10.60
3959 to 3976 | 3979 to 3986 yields 10.24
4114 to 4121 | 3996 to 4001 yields 11.25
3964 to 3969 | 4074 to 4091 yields 10.00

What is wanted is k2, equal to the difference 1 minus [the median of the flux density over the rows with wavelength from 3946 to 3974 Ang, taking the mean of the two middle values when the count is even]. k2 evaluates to -200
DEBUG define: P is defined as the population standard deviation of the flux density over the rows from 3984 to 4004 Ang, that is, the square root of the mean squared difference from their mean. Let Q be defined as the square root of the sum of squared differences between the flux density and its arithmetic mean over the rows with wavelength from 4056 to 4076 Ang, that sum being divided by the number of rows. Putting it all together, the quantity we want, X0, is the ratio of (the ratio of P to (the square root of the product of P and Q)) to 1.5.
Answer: 0.63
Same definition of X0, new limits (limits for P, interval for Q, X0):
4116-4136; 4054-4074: 0.65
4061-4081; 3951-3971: 0.36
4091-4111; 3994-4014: 0.92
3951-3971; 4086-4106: 0.85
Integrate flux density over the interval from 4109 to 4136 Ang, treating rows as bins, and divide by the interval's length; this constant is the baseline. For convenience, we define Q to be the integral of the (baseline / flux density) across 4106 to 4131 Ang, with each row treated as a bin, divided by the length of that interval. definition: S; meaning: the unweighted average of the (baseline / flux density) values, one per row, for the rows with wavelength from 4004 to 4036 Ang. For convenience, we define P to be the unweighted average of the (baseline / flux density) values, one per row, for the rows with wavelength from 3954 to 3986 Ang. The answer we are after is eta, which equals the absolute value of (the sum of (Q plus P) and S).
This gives 4.09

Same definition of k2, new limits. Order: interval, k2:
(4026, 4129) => -279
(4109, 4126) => -288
